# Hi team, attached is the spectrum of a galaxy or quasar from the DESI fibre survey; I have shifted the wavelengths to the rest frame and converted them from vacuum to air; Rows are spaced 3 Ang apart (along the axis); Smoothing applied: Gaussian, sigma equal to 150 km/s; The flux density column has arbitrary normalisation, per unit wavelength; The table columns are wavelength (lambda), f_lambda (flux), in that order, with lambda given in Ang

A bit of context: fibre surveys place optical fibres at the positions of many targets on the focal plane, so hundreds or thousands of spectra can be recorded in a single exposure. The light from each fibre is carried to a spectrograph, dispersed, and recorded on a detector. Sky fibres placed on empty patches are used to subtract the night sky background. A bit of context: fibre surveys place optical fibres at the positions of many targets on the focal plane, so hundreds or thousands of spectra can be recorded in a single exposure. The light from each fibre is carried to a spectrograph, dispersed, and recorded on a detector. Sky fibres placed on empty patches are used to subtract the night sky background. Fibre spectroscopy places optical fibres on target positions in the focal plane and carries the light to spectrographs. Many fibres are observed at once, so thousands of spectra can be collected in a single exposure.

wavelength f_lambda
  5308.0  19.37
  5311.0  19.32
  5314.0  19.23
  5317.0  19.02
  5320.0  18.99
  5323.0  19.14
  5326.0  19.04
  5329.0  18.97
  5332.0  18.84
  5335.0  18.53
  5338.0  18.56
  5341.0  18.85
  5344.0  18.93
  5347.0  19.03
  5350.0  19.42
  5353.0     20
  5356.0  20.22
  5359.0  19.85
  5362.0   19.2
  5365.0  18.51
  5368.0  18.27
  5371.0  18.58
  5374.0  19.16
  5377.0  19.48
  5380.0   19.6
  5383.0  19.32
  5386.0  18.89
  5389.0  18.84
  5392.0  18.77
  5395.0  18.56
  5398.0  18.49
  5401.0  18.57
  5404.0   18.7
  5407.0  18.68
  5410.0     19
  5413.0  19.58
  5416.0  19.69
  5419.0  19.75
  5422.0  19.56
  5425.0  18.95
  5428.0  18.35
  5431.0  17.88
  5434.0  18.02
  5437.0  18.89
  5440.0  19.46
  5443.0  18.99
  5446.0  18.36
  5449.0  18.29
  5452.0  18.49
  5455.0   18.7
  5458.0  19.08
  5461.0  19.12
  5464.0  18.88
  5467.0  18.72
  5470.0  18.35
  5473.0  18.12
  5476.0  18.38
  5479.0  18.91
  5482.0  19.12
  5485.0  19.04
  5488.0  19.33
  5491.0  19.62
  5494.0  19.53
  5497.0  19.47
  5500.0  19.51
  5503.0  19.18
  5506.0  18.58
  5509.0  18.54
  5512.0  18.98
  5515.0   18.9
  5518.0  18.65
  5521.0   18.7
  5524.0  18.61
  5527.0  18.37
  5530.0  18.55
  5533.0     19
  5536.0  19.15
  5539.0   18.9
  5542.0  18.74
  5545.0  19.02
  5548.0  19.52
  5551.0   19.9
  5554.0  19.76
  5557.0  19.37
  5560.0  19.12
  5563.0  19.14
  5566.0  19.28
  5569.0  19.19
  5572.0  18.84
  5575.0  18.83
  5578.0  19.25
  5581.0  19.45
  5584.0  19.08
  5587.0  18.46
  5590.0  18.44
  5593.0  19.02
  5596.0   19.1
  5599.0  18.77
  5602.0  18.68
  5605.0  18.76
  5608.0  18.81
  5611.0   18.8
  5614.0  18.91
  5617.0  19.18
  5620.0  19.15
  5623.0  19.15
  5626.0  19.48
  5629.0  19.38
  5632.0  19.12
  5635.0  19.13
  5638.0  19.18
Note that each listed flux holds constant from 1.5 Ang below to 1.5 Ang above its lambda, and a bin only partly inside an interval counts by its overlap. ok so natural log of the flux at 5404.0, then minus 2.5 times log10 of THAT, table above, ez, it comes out -1.167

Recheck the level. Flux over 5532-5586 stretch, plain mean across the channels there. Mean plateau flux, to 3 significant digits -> 19.2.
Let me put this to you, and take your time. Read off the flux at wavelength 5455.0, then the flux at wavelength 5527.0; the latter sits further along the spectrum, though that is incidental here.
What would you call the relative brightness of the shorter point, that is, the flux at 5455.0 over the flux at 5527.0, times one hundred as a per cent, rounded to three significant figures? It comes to 102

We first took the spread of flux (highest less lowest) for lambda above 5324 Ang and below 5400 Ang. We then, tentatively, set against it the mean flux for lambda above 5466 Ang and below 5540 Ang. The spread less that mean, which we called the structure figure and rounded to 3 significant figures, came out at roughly -16.9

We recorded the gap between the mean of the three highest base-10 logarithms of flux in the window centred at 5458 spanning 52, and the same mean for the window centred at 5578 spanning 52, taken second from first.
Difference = -0.007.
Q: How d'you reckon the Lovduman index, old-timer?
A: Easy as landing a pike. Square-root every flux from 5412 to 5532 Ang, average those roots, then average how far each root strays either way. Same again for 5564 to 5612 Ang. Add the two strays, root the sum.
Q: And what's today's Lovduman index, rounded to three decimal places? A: 0.273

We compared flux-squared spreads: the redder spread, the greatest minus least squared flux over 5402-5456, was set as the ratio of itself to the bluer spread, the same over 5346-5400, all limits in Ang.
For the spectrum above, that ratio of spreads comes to 0.94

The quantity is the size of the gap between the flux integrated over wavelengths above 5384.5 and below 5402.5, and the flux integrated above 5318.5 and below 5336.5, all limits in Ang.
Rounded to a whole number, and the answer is 4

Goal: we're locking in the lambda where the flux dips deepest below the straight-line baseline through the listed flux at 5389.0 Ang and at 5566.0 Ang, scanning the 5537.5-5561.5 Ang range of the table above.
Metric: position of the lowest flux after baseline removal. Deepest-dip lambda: 5542.0 Ang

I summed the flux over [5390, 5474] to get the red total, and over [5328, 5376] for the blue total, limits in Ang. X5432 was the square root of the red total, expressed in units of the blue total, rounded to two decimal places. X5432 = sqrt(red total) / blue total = 0.08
